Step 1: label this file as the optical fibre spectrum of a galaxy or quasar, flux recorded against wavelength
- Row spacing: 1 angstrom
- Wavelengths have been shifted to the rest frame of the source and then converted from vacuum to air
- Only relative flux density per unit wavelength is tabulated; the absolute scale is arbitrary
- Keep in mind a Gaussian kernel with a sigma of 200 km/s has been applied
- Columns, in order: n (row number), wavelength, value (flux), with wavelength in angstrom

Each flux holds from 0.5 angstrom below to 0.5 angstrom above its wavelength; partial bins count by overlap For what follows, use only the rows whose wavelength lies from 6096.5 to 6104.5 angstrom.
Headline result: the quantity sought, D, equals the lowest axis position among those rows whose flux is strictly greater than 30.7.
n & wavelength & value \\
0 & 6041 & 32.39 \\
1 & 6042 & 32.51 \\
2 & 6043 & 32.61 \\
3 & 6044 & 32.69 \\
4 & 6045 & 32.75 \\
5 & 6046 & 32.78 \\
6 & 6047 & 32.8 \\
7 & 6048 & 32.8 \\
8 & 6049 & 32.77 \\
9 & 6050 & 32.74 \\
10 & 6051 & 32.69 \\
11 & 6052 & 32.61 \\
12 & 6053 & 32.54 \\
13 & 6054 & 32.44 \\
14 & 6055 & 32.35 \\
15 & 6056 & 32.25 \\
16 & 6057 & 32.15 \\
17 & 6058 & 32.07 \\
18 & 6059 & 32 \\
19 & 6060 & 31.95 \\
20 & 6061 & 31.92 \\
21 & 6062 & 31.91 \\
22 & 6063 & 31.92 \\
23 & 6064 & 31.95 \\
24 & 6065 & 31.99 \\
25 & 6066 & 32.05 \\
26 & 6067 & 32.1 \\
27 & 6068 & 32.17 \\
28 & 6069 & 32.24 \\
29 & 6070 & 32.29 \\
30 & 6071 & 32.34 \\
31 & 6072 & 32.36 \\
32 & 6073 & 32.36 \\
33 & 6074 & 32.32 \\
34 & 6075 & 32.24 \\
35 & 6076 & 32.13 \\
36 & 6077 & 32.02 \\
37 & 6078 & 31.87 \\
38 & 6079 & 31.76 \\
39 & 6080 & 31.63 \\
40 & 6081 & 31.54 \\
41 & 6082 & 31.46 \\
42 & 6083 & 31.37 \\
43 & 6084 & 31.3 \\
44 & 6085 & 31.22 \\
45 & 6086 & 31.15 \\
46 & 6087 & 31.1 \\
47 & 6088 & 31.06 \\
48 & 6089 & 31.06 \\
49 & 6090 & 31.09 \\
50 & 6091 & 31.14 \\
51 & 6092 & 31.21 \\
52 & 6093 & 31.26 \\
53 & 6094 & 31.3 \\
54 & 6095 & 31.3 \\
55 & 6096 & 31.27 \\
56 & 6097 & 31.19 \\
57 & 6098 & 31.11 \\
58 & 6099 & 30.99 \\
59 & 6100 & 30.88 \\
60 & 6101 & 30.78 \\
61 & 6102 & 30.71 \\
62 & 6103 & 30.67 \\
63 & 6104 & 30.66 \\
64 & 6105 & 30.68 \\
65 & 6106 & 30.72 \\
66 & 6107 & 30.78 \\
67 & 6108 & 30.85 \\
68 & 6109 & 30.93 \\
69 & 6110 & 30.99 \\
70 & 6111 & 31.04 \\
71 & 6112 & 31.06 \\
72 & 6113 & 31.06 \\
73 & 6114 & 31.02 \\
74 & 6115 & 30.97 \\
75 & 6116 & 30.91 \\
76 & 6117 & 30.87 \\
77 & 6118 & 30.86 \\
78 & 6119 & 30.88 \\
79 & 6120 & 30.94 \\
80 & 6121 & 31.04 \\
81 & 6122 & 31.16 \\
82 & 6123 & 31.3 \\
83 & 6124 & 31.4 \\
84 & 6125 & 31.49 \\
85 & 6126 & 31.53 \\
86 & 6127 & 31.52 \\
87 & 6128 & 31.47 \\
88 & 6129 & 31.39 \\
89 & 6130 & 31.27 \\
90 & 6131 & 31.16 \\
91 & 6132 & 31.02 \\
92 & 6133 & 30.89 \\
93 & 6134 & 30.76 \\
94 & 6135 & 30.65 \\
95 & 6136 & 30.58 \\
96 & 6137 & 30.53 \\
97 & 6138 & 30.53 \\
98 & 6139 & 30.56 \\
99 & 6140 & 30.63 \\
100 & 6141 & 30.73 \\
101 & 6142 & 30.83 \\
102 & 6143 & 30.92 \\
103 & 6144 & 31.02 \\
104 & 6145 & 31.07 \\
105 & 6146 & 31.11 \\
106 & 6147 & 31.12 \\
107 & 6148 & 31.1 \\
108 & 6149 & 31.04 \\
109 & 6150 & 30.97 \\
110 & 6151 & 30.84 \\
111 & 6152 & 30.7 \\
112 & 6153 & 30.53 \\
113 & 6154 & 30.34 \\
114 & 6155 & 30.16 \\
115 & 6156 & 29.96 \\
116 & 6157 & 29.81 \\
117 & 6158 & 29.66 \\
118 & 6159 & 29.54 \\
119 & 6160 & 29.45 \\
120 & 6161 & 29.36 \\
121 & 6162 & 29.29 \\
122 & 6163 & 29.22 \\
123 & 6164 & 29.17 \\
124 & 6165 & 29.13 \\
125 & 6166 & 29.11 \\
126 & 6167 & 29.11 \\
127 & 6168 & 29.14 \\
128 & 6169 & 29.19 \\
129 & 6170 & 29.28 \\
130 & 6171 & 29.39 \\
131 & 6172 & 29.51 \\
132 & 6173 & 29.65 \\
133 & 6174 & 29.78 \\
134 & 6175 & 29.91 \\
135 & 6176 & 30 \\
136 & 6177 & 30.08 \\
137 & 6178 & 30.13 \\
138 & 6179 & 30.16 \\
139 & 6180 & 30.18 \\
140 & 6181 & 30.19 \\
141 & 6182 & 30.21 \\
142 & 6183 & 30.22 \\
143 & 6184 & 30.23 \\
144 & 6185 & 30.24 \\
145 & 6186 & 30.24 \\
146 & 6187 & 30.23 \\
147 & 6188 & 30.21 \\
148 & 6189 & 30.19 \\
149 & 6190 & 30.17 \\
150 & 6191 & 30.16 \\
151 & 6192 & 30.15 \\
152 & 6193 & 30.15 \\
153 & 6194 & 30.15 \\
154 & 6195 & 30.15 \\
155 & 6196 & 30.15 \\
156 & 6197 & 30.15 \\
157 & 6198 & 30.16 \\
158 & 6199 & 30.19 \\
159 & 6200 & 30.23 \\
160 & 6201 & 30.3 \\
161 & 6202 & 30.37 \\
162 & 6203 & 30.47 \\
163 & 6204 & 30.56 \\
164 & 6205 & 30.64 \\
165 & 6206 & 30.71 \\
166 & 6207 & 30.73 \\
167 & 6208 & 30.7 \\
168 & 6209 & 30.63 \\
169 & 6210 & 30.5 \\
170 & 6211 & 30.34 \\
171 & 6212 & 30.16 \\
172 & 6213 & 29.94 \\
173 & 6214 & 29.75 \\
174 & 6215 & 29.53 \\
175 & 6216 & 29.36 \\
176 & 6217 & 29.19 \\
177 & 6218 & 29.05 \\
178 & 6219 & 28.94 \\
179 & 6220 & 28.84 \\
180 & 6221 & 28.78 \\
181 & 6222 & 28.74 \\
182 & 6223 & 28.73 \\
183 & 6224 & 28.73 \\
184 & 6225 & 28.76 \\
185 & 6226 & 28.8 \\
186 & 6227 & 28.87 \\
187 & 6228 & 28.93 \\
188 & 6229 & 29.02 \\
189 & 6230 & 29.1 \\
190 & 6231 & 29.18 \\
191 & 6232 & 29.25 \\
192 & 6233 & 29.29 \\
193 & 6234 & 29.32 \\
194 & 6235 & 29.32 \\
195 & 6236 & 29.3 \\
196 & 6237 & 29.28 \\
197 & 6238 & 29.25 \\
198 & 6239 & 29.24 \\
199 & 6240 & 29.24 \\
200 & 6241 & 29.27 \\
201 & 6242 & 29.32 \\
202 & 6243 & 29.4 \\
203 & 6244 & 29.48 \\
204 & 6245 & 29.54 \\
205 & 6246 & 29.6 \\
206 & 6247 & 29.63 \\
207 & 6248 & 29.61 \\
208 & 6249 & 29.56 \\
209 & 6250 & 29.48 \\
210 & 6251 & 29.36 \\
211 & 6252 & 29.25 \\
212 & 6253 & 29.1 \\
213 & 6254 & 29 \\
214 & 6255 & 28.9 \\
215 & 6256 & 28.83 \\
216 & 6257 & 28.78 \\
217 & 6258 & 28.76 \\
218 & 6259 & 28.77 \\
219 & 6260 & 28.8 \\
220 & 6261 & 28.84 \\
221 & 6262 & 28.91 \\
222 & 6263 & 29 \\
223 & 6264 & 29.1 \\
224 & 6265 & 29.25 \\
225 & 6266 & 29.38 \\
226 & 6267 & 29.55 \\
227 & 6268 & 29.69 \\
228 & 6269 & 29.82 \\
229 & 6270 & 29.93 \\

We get 6097 angstrom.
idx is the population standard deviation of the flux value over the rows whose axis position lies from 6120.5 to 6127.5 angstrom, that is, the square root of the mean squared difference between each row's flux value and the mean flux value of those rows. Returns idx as 0.18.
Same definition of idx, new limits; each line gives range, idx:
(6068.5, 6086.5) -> 0.43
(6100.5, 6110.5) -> 0.11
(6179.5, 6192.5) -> 0.03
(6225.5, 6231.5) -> 0.13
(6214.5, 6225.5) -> 0.27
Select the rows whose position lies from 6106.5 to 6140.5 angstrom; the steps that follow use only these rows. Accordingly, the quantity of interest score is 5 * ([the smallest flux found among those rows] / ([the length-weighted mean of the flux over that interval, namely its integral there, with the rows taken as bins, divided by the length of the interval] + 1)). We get 4.77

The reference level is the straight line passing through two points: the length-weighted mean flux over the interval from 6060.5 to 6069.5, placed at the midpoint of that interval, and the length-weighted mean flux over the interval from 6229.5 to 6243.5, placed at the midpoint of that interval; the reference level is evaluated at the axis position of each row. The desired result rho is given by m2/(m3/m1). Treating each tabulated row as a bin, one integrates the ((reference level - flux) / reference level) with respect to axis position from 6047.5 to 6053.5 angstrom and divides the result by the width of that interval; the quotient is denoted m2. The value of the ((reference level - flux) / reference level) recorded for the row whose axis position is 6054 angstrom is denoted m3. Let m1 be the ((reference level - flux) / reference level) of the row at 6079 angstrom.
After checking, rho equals 0.002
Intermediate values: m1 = 0.001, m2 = -0.0133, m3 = -0.0073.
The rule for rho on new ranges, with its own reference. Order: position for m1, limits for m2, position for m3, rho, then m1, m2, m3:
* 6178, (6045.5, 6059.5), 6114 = -0.003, 0.003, -0.0084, 0.0070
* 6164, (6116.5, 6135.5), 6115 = -0.015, 0.042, -0.0029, 0.0081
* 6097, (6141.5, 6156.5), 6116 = -0.004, 0.010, -0.0034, 0.0095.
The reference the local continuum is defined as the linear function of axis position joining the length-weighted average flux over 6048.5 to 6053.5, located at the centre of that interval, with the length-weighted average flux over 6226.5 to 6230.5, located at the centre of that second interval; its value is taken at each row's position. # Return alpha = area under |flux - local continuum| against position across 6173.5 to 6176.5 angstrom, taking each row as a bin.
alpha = 0.6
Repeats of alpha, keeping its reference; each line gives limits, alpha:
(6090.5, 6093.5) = 1.8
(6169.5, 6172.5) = 2.3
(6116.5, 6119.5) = 1.2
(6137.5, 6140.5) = 0.8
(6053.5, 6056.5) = 0.7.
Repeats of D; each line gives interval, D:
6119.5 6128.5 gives 6120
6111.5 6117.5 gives 6112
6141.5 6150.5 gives 6142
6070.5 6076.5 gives 6071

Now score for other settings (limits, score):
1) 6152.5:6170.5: 4.77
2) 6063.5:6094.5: 4.75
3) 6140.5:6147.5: 4.81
